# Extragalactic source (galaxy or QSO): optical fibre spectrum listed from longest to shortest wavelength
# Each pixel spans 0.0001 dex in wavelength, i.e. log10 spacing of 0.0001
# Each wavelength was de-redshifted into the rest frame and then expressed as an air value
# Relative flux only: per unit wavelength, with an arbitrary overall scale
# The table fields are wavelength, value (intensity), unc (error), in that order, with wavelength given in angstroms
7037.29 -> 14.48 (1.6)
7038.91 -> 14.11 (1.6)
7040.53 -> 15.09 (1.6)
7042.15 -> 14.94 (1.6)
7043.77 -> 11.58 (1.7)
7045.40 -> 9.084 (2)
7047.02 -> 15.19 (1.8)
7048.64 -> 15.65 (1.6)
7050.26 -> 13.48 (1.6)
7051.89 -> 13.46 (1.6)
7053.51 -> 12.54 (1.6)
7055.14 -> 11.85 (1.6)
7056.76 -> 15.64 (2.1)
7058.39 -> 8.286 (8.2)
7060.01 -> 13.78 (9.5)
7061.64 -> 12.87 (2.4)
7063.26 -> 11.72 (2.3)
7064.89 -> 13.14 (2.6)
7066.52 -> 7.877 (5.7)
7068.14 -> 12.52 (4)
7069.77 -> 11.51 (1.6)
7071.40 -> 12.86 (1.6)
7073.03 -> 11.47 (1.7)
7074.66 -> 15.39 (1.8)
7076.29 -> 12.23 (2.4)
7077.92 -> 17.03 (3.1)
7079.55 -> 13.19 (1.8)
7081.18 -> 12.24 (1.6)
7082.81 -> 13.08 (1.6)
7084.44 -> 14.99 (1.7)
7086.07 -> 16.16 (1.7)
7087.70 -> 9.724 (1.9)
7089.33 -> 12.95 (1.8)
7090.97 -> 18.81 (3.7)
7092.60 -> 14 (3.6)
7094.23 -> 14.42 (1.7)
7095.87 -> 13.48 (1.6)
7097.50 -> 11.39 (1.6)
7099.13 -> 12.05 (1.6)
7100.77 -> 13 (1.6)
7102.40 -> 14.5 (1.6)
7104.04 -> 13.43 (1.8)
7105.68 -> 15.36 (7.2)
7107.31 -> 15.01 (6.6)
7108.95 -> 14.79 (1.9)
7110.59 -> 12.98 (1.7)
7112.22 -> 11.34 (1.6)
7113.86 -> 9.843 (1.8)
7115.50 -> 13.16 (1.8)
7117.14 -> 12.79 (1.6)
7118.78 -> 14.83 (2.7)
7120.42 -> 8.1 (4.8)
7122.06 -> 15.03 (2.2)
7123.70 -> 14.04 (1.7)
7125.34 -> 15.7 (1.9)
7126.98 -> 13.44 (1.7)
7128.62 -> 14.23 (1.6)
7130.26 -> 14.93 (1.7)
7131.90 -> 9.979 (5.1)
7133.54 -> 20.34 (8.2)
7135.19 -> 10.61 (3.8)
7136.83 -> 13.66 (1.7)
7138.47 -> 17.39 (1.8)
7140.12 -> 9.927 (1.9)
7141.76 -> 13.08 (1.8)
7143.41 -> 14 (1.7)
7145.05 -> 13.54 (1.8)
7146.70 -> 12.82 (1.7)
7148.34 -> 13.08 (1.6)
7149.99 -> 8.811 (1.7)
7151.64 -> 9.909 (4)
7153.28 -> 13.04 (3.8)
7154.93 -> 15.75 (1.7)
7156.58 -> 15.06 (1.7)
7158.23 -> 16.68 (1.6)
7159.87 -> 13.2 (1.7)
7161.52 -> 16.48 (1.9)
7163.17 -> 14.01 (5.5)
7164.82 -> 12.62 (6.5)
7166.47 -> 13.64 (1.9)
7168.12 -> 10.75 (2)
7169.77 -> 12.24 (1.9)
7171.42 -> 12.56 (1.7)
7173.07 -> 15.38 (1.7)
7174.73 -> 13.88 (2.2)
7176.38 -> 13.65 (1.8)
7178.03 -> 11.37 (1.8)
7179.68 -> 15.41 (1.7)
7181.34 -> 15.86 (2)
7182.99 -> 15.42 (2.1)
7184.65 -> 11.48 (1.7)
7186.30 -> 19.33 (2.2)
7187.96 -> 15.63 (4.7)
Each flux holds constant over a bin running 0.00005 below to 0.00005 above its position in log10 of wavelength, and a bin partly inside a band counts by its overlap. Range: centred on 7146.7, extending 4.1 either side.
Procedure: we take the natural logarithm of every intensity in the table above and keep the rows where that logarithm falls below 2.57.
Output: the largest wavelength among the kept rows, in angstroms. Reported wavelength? 7149.99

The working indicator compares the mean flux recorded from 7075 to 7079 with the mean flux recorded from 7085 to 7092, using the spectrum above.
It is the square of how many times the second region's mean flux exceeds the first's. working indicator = 0.97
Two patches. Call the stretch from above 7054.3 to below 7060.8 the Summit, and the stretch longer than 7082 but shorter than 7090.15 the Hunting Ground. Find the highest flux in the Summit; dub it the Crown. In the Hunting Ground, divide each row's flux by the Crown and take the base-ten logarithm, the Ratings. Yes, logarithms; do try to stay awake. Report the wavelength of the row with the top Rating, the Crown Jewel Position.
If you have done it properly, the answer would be 7086.07 angstroms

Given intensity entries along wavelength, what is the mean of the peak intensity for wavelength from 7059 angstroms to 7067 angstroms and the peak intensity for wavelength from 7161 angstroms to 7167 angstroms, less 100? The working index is -84.9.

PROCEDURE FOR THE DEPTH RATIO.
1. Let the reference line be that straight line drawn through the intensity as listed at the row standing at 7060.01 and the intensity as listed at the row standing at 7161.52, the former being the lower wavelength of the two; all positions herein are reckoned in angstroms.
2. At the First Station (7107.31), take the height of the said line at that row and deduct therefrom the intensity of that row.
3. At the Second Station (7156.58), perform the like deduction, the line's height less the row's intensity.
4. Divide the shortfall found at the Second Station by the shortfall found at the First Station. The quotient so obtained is 46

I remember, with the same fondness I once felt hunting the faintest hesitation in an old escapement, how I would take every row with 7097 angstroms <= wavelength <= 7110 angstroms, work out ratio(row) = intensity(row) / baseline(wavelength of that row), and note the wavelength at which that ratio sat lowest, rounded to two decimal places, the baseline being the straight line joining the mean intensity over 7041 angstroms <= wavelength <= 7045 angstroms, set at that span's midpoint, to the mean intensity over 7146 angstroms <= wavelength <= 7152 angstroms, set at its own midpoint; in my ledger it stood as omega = 7097.50 angstroms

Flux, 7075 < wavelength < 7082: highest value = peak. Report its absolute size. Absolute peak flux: 17.0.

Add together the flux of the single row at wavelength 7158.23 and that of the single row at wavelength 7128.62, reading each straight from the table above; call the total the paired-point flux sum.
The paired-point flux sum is 30.9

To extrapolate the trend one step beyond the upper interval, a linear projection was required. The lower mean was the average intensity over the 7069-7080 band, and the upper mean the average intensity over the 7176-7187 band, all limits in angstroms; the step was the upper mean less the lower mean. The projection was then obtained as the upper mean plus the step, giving 15.9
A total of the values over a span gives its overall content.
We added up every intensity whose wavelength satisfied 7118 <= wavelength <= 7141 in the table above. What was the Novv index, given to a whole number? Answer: 192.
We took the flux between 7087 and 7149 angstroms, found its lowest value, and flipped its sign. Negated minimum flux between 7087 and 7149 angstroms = -8.1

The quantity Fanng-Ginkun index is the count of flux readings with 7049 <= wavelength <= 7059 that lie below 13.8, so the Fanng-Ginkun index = 5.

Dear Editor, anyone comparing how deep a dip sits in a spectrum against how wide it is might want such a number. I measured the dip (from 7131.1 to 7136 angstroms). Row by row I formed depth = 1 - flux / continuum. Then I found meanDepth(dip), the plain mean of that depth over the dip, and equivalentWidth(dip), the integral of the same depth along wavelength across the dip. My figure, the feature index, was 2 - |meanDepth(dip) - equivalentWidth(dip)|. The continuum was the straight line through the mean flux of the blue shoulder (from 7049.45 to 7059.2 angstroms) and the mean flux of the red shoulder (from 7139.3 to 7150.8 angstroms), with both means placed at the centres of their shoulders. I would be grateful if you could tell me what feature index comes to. 1.54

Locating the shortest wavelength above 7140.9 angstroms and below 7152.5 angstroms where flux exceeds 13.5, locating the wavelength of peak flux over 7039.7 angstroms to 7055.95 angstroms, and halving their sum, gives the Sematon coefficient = 7096.0 angstroms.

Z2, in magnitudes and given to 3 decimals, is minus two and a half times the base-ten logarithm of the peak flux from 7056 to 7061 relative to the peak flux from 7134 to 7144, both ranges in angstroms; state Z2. 0.115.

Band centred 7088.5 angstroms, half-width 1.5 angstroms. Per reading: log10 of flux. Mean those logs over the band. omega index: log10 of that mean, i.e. 0.021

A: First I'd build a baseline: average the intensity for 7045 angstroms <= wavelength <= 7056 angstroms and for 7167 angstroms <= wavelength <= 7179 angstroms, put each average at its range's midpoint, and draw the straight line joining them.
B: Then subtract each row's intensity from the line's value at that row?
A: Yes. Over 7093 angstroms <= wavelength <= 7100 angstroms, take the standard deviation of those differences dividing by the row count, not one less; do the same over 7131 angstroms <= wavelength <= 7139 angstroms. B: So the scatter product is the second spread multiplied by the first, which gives 5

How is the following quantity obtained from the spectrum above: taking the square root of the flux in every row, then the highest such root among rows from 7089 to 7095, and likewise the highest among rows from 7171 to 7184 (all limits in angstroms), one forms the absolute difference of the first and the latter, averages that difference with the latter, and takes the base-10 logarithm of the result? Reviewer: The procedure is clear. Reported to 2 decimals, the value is 0.34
